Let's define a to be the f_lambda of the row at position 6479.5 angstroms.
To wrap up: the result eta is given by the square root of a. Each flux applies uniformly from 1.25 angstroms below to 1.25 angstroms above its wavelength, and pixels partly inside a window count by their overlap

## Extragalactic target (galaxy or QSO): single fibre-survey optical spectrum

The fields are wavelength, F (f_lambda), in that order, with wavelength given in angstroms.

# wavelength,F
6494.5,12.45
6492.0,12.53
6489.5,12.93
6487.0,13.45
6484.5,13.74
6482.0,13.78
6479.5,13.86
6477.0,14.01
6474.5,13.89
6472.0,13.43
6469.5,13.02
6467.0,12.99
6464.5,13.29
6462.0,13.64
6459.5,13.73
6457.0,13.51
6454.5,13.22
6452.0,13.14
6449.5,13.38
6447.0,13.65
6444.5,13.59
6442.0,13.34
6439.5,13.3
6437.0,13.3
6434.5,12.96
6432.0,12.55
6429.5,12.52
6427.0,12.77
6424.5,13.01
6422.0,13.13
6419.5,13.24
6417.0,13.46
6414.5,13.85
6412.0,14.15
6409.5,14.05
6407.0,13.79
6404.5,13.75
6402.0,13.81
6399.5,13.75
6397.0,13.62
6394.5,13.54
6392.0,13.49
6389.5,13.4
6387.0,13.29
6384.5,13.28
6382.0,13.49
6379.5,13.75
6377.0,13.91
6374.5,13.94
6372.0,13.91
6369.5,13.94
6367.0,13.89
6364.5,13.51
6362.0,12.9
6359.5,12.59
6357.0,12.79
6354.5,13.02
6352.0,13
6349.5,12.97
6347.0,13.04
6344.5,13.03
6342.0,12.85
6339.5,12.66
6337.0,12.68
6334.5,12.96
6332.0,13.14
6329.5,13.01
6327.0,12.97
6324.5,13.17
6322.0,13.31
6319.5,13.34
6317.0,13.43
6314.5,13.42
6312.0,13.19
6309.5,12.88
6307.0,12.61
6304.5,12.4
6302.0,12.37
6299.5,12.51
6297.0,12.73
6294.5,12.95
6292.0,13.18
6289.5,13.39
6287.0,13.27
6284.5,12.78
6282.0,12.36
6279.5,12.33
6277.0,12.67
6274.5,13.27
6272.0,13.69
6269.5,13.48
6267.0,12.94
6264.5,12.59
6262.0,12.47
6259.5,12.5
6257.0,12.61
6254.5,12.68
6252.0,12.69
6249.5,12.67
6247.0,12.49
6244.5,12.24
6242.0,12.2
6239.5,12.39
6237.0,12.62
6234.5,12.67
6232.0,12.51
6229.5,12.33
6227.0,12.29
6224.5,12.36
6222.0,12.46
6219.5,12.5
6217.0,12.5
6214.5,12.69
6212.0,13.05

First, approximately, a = 13.86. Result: 3.72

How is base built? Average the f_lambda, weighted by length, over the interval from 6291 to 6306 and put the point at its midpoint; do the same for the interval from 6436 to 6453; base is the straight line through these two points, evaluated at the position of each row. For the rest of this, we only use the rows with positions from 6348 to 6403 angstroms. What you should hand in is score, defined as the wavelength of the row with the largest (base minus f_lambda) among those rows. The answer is 6359.5 angstroms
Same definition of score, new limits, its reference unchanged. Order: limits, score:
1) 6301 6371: 6359.5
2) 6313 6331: 6327.0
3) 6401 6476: 6429.5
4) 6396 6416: 6397.0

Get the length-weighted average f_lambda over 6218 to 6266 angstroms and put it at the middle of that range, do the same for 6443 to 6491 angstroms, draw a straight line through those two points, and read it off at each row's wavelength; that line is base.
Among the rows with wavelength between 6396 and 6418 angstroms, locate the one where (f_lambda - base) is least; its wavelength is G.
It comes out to 6417.0 angstroms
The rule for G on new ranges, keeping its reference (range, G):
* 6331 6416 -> 6359.5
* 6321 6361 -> 6359.5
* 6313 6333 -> 6327.0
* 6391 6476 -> 6429.5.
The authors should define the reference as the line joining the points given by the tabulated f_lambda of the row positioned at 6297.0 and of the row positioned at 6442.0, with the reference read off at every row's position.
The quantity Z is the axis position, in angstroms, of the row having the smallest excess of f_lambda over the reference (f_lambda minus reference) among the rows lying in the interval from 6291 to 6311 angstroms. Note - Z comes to 6302.0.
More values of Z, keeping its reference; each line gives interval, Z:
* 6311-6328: 6327.0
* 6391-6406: 6392.0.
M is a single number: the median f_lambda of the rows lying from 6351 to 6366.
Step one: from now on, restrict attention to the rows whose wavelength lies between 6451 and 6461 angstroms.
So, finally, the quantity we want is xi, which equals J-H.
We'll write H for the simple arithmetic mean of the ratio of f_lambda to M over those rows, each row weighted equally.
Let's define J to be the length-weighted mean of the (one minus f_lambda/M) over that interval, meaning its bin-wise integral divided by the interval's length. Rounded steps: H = 1.03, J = -0.04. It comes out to -1.07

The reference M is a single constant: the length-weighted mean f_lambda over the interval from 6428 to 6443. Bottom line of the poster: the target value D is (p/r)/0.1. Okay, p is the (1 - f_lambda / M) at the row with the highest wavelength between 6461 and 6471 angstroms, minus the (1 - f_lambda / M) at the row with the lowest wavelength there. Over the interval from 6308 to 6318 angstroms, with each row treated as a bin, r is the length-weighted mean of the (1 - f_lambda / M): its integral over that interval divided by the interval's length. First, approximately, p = 0.048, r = -0.02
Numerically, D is -28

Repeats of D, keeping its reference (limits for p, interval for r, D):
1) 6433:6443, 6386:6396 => 8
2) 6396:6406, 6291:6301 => -8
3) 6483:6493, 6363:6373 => -15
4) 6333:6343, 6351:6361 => 8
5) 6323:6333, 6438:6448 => -1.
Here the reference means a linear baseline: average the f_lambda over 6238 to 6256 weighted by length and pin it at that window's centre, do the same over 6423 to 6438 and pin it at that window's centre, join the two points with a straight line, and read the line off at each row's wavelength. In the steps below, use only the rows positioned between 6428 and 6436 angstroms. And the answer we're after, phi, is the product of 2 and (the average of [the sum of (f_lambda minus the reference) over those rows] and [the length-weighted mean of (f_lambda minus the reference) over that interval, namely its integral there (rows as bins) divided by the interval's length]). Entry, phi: -1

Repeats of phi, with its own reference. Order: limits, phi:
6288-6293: 2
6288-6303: 2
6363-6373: 5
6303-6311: 0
